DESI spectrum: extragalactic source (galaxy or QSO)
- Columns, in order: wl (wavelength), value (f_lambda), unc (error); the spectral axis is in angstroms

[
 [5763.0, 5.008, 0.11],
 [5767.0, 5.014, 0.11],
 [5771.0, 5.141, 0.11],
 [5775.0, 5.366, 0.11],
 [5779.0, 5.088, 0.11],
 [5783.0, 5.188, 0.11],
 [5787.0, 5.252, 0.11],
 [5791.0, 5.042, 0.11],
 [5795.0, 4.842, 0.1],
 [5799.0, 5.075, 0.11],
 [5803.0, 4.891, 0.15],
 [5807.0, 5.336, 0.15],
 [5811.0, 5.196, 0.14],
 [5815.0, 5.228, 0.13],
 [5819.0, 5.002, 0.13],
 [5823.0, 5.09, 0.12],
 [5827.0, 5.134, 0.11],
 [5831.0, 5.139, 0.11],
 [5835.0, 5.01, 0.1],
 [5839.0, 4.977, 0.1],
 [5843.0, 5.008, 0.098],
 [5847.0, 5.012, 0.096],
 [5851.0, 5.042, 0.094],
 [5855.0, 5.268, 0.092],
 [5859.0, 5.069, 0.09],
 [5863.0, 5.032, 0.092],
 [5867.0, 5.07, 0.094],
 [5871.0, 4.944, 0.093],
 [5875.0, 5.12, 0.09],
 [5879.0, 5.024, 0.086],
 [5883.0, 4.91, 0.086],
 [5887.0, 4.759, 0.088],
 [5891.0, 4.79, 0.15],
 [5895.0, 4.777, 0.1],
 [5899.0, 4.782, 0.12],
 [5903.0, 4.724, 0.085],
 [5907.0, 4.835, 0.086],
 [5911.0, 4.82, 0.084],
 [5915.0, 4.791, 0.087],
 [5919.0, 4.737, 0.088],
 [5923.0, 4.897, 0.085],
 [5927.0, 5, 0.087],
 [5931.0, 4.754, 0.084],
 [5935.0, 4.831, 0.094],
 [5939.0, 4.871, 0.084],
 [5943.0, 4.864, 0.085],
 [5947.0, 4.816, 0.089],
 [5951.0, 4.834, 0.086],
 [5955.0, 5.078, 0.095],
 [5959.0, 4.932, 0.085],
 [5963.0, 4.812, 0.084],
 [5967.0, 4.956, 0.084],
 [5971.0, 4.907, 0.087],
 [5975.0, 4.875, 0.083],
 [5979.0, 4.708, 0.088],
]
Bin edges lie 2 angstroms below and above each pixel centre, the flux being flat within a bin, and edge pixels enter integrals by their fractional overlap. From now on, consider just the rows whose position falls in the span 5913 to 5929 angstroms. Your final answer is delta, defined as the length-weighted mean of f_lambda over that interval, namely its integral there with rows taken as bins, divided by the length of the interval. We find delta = 4.86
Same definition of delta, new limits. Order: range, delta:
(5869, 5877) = 5.03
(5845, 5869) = 5.08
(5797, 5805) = 4.98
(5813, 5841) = 5.08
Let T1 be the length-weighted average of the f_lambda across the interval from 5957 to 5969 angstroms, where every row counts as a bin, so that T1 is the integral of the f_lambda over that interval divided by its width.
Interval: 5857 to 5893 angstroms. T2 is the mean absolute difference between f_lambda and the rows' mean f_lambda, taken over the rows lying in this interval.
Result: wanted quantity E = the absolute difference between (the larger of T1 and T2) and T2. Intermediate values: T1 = 4.90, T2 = 0.10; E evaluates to 4.80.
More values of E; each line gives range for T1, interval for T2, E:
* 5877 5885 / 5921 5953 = 4.92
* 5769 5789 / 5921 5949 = 5.15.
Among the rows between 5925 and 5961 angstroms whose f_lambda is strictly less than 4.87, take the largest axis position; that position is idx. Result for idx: 5951.0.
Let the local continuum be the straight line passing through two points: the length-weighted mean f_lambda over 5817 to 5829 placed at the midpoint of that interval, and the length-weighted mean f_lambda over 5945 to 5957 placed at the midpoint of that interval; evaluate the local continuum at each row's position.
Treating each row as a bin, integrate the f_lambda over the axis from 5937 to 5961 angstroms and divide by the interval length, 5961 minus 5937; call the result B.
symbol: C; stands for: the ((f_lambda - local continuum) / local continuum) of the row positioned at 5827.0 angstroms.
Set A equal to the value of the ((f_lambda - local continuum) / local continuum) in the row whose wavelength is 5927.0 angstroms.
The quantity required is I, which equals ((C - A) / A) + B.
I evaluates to 4.9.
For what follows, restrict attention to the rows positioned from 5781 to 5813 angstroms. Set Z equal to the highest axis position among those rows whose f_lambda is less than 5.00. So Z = 5803.0 angstroms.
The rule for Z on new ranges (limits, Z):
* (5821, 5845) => 5839.0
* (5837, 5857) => 5839.0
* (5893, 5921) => 5919.0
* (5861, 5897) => 5895.0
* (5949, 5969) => 5967.0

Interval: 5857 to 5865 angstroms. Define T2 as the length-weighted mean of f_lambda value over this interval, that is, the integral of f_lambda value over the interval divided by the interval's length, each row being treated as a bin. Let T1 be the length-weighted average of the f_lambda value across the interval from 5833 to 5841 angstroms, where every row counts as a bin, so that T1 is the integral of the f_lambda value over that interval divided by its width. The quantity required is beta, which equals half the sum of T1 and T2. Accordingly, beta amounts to 5.02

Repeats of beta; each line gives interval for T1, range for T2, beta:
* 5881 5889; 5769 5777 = 5.04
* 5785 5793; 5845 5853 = 5.09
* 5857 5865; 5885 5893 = 4.91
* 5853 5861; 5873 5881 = 5.12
